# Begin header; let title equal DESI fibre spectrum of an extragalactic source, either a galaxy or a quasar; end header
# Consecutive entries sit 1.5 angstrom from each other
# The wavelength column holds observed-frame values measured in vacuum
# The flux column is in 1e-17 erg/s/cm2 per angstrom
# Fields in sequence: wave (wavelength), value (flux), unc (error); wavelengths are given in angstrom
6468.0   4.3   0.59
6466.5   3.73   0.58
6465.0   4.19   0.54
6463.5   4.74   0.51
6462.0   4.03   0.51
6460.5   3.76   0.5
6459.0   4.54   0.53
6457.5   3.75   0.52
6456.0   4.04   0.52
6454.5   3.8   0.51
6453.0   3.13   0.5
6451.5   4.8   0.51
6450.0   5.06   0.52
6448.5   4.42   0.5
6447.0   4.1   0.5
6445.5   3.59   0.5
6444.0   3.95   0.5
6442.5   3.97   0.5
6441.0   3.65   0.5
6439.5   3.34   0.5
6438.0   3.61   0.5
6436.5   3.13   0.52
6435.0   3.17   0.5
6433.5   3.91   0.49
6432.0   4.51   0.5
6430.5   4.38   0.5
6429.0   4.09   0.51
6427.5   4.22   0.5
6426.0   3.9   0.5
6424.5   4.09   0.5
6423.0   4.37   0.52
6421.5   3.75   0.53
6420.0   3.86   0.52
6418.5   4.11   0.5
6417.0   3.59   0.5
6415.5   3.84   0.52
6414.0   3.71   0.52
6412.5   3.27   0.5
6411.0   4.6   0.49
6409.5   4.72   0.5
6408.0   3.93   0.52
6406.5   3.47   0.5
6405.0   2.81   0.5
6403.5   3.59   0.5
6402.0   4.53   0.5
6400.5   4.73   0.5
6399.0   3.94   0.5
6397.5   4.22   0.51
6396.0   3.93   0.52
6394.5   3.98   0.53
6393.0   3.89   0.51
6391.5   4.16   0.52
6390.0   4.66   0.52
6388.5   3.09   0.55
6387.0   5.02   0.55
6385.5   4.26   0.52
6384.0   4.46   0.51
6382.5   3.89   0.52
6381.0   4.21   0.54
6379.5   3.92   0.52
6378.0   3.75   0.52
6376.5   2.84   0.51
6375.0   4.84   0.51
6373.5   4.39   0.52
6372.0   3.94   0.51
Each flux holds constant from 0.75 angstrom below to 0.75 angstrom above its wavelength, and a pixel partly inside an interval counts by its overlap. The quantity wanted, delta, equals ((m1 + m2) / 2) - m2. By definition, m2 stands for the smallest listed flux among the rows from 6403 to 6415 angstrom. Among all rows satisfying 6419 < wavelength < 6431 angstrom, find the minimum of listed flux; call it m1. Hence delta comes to 0.5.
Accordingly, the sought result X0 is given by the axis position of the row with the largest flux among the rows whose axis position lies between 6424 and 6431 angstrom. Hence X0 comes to 6430.5 angstrom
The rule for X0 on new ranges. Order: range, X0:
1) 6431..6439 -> 6432.0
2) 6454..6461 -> 6459.0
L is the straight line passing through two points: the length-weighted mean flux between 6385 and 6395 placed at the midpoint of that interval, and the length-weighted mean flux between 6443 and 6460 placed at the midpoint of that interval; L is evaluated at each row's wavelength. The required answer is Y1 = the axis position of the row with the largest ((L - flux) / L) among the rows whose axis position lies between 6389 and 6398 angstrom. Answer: 6393.0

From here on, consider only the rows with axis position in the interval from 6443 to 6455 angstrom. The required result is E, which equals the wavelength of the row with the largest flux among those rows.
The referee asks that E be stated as 6450.0 angstrom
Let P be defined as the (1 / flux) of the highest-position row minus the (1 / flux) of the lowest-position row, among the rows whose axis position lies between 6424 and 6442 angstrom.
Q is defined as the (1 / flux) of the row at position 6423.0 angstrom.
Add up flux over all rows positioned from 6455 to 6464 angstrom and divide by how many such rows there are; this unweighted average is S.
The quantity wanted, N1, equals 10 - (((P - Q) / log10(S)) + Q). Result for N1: 10.1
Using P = 0.03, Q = 0.229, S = 4.14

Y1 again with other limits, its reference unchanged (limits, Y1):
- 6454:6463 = 6457.5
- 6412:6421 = 6412.5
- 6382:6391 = 6388.5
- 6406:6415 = 6412.5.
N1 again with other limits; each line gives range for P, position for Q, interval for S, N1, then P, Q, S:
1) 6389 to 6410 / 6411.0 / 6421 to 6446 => 10.2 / 0.00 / 0.217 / 3.86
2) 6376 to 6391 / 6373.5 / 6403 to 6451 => 10.4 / -0.14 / 0.228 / 3.90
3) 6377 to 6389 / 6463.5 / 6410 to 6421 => 10.1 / 0.06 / 0.211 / 3.85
